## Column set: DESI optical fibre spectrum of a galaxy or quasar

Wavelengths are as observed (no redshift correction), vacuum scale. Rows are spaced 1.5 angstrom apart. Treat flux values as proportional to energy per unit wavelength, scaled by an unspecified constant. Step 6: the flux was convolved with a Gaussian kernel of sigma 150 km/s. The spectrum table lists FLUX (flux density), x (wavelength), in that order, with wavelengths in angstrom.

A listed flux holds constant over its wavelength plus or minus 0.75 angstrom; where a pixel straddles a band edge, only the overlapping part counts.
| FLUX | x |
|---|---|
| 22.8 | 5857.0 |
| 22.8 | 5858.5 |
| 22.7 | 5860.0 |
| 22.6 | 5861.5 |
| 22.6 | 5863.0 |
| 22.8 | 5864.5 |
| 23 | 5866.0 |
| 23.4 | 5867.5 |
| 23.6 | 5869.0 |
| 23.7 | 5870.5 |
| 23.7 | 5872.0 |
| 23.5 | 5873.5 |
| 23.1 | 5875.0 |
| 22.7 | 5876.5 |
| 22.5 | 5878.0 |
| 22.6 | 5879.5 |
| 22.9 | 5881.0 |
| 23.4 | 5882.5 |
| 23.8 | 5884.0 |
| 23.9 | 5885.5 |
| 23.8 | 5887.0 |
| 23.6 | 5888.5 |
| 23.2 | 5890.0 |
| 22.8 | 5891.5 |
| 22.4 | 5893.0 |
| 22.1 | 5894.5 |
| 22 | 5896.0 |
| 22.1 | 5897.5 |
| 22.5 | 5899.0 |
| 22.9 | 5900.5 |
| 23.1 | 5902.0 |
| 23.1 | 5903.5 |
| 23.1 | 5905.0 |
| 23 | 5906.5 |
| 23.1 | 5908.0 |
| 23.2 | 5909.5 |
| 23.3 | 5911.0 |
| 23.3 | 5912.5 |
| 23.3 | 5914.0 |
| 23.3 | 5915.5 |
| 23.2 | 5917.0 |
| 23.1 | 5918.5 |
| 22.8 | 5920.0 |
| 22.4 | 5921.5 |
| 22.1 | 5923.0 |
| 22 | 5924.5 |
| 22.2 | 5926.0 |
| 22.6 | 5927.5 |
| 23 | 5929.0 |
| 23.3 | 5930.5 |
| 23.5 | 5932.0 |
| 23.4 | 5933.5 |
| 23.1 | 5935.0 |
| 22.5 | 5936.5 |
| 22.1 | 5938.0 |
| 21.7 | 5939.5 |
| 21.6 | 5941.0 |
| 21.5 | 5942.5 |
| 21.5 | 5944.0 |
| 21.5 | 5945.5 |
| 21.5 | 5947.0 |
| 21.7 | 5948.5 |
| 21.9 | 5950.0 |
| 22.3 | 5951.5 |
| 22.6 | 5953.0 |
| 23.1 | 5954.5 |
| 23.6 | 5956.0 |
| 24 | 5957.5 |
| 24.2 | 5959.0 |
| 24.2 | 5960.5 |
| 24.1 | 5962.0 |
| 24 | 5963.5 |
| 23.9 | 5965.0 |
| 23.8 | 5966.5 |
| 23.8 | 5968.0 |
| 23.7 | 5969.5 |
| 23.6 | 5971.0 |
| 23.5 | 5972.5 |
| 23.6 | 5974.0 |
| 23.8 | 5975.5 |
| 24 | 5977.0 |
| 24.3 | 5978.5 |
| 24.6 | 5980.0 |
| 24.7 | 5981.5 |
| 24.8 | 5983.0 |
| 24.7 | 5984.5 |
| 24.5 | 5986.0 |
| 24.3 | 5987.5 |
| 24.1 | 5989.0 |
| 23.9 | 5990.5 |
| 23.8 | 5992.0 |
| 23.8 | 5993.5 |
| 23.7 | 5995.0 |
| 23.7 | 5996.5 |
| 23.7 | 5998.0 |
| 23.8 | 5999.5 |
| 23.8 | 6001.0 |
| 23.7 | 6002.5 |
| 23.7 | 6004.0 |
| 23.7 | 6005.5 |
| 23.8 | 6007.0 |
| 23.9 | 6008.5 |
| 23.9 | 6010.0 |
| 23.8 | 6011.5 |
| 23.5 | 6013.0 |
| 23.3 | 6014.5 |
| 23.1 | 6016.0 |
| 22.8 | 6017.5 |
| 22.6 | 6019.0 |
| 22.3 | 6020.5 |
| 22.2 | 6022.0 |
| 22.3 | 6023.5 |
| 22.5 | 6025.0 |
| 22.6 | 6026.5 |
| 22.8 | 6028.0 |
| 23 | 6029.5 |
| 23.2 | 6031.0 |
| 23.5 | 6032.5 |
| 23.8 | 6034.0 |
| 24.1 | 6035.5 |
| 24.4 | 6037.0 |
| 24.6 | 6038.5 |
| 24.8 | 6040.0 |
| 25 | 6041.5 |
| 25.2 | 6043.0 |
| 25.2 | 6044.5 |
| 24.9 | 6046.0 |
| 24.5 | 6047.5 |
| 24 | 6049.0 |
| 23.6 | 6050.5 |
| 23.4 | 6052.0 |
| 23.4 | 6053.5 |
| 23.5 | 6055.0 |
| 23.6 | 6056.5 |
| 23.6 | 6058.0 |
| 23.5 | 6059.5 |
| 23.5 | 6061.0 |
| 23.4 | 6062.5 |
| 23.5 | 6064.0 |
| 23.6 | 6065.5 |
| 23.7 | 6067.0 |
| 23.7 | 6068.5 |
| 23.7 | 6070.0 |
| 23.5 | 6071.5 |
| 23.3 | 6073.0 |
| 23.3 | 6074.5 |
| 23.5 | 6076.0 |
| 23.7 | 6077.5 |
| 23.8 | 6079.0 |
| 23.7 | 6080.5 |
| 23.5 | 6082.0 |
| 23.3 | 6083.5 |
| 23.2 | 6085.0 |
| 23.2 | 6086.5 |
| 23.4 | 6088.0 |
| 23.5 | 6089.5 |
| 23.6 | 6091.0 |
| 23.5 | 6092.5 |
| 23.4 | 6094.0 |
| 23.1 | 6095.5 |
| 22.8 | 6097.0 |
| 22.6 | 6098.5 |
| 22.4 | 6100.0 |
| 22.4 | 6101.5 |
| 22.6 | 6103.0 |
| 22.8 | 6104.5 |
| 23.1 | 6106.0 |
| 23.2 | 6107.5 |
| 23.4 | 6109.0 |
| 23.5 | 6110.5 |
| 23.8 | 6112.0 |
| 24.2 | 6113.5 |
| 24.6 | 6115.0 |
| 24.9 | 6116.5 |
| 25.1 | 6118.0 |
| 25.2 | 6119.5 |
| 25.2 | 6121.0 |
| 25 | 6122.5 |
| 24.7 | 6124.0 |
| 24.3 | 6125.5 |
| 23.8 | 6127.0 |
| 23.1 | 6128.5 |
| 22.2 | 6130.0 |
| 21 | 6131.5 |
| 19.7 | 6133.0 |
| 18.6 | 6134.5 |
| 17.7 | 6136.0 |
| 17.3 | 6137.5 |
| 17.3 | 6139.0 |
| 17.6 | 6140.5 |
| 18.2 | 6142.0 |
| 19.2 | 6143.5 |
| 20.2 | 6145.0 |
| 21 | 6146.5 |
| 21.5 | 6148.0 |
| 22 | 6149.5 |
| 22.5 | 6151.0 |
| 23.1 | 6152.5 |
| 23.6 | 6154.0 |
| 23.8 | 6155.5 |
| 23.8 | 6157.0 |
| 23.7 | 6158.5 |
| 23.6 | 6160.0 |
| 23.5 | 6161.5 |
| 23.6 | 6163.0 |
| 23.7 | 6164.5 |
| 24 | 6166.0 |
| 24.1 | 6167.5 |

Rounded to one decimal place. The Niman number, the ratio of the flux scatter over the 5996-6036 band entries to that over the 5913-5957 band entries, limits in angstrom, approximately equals 0.8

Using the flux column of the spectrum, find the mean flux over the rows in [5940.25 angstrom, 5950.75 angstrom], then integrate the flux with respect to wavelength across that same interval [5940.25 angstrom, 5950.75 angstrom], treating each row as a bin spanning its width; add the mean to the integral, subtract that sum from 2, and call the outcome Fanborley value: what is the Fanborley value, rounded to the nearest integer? -246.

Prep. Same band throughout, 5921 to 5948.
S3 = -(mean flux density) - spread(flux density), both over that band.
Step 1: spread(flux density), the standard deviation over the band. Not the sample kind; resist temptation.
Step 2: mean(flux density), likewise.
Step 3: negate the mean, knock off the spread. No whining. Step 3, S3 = -23.0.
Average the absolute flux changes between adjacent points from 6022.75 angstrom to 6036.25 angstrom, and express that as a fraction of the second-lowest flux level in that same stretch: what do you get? 0.0100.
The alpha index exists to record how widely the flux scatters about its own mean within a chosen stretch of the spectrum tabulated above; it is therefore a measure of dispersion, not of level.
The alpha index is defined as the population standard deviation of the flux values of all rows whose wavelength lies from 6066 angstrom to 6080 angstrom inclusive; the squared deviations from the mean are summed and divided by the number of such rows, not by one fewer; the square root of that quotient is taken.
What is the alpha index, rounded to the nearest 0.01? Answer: 0.17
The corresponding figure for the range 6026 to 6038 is 0.60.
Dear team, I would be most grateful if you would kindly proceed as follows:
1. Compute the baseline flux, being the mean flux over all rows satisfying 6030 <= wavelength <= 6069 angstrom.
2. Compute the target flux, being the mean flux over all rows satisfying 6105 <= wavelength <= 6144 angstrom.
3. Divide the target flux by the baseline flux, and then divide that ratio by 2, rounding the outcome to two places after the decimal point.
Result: 0.46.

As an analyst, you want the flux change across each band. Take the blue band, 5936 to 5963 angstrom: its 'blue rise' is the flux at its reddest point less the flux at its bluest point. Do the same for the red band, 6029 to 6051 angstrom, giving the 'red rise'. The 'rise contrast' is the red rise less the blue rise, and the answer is -1.0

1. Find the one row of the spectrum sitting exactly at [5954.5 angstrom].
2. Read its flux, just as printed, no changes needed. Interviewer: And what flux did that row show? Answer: 23.1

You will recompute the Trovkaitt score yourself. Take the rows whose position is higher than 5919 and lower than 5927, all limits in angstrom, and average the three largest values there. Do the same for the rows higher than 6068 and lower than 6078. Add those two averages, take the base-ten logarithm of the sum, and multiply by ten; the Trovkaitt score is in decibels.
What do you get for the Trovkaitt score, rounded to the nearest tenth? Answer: 16.6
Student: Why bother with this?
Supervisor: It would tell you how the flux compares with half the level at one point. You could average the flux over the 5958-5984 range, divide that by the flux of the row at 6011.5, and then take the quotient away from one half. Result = -0.51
